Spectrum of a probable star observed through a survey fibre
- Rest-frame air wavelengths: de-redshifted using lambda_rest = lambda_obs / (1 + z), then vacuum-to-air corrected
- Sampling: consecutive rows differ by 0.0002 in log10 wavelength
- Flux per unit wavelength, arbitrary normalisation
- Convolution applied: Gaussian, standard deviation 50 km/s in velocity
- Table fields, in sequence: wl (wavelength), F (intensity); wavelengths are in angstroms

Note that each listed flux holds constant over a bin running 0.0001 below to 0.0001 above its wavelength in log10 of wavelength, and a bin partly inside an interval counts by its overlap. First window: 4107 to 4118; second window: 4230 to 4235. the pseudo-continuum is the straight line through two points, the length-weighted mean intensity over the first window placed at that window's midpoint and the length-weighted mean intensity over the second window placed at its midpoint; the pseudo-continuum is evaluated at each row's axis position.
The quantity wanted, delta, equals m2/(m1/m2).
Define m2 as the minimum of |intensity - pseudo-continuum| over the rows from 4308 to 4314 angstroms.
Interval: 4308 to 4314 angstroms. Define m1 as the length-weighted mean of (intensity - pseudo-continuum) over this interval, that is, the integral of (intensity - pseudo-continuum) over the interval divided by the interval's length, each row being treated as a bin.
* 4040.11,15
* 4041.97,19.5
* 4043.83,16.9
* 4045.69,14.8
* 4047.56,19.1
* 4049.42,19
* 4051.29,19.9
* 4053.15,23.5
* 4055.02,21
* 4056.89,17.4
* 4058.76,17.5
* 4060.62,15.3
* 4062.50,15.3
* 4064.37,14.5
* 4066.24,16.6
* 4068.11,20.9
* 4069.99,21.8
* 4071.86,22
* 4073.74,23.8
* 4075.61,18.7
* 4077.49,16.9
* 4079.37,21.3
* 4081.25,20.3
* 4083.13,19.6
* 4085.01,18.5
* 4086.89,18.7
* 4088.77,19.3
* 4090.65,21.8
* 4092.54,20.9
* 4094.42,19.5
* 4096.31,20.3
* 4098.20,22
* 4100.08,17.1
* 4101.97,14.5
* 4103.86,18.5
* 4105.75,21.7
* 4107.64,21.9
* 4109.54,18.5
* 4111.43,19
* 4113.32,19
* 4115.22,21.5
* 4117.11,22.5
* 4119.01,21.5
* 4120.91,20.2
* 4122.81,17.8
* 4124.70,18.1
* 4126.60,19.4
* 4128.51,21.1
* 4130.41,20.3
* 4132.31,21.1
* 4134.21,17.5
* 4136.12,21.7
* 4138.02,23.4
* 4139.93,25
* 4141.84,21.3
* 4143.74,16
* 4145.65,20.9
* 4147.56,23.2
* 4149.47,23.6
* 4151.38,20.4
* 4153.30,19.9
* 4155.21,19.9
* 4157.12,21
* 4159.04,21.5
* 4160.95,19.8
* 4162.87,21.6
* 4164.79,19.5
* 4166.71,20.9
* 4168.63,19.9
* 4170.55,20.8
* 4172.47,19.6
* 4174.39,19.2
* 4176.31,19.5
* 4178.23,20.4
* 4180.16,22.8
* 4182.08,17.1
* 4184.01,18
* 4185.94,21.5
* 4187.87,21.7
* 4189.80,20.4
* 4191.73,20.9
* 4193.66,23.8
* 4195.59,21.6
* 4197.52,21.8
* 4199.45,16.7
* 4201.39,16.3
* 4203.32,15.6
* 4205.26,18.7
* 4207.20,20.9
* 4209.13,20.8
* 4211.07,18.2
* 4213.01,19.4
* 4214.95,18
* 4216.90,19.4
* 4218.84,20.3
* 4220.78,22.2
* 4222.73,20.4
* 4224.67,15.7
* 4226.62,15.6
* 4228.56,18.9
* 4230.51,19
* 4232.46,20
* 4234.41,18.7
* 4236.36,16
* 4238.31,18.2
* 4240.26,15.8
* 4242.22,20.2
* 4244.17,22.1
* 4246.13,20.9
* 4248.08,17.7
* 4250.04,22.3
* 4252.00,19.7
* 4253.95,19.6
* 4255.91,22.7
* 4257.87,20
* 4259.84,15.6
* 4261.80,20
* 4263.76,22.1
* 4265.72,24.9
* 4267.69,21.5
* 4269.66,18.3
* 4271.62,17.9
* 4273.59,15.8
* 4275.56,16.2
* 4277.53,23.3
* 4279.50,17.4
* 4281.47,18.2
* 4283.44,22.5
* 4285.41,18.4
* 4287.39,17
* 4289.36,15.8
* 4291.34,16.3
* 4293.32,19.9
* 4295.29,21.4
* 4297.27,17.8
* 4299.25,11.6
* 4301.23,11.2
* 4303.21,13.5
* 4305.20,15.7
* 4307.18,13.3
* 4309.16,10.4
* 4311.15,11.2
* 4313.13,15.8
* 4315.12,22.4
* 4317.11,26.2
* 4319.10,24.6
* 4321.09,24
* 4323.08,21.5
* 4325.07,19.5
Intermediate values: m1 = -6.2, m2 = 2.8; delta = -1.2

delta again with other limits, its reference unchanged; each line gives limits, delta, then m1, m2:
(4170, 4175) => 2.5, 0.0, 0.2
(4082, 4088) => -0.6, -1.6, 1.0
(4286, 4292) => -1.4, -2.3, 1.8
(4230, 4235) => 14.0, 0.0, 0.3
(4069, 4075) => 0.7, 1.6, 1.1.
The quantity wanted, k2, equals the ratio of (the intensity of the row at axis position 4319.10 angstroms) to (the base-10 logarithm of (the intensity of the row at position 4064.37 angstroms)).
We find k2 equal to 21.2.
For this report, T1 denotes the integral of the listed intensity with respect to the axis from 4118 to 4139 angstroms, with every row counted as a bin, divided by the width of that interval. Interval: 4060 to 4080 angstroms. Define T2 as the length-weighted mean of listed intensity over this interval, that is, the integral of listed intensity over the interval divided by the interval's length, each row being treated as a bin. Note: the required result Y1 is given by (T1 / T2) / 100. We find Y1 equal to 0.0107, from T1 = 20.2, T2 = 18.8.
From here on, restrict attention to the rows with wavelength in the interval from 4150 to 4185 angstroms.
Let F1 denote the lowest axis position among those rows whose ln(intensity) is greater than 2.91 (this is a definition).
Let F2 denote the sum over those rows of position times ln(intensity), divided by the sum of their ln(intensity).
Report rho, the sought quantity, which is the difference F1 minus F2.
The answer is -16.2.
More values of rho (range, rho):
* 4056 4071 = 4.6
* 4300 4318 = 5.6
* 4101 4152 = -23.0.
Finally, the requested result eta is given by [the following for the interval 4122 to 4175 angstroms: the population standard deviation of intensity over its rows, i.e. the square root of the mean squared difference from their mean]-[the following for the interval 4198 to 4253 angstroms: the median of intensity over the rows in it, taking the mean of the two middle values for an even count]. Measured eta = -17.1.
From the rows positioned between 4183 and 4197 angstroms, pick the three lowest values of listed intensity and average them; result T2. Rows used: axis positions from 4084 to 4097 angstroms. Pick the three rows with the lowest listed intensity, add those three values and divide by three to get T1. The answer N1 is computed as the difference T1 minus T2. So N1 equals -0.9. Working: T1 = 18.8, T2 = 19.8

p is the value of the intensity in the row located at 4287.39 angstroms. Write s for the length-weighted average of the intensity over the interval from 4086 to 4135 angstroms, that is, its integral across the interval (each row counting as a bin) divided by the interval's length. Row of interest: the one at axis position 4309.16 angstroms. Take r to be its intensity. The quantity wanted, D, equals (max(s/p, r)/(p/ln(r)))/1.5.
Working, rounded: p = 17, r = 10.4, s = 19.8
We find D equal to 1.0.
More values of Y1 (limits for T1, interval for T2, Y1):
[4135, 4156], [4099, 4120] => 0.0109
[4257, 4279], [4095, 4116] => 0.0101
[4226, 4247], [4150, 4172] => 0.0091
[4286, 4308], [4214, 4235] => 0.0084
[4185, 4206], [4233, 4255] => 0.0104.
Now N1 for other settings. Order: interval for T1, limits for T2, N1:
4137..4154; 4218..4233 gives 2.0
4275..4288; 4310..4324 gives 0.7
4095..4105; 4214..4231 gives 0.3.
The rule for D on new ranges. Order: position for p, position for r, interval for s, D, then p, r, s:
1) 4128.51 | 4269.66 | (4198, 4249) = 1.7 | 21.1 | 18.3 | 18.7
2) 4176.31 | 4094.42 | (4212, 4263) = 2.0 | 19.5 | 19.5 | 19.2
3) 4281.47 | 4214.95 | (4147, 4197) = 1.9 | 18.2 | 18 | 20.7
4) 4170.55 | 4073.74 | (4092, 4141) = 2.4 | 20.8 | 23.8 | 20.2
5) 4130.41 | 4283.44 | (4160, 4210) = 2.3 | 20.3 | 22.5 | 20.0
